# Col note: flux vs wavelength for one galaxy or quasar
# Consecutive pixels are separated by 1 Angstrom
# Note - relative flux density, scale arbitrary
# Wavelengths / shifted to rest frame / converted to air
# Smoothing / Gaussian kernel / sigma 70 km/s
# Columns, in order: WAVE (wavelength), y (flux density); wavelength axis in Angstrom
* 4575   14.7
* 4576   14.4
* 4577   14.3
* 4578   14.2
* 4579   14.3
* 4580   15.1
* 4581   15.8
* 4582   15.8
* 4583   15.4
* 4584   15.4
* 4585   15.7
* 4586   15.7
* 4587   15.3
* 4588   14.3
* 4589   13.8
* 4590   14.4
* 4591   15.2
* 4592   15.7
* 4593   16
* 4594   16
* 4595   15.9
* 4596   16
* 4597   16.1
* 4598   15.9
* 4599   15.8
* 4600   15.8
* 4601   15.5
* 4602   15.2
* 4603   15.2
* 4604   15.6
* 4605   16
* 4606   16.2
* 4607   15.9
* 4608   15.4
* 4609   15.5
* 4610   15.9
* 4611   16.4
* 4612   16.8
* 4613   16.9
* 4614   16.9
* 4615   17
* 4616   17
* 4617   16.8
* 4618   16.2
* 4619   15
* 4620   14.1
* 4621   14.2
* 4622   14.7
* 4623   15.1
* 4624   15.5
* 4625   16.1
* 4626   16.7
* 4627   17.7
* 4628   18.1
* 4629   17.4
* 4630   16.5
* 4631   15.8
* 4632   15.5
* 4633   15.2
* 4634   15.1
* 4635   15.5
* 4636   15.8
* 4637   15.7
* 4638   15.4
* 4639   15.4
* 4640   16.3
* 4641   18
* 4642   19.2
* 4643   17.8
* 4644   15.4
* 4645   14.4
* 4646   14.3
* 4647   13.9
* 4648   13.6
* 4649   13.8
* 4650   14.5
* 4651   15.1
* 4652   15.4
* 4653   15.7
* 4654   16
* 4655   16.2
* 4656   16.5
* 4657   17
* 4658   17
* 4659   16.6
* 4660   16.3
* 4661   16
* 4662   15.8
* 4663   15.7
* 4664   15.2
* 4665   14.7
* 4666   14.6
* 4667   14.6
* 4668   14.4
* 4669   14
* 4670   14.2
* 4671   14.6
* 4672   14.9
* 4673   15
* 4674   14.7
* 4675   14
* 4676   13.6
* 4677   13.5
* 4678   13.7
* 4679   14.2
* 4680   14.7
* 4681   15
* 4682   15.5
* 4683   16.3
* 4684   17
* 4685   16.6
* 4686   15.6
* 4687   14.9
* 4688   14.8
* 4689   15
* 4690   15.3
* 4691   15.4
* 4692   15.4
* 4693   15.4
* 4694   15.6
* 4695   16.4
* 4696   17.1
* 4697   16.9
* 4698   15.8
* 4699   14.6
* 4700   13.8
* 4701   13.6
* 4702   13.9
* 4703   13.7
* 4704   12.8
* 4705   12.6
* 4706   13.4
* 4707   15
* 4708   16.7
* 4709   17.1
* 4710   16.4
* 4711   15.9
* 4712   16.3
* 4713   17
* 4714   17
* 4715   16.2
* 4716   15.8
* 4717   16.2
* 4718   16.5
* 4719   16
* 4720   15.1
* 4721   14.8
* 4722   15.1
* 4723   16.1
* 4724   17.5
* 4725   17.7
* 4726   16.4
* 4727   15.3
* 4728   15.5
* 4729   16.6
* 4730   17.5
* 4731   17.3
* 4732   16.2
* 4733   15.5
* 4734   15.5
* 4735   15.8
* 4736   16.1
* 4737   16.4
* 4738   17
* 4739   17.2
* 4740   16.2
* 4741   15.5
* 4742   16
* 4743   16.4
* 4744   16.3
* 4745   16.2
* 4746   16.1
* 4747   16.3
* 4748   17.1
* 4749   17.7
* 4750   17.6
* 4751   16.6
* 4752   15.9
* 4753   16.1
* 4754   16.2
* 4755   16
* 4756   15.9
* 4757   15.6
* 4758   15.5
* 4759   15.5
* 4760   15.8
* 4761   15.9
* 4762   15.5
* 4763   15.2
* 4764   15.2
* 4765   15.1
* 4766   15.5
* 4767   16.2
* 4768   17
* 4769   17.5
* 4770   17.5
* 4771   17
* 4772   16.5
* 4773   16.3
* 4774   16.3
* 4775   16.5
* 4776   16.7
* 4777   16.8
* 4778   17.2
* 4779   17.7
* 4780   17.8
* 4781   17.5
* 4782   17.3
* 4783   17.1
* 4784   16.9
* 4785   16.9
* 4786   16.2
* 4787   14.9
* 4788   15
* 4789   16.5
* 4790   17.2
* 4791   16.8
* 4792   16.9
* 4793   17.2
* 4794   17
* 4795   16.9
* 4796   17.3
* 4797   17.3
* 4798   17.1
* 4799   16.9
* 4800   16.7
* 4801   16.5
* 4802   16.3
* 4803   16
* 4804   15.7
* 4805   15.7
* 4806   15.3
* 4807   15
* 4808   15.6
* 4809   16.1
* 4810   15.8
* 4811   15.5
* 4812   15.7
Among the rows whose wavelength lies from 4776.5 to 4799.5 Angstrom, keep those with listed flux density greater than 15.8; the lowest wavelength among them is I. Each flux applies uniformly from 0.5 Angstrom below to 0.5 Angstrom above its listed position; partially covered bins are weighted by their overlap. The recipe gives 4777 Angstrom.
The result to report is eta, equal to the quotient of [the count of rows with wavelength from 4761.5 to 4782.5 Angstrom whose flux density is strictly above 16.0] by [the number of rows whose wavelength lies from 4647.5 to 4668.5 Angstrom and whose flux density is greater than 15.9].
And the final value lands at 2.0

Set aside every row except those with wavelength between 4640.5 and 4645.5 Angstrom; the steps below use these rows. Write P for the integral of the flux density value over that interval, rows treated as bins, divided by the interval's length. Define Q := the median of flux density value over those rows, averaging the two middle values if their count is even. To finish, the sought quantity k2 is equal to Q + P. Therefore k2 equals 34.8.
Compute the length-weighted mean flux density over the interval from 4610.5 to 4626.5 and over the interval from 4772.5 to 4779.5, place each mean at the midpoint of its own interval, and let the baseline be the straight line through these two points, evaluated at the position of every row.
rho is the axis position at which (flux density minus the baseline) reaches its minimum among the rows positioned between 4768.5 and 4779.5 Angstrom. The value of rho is 4774 Angstrom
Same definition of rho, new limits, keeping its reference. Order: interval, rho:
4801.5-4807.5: 4807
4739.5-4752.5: 4741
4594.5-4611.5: 4603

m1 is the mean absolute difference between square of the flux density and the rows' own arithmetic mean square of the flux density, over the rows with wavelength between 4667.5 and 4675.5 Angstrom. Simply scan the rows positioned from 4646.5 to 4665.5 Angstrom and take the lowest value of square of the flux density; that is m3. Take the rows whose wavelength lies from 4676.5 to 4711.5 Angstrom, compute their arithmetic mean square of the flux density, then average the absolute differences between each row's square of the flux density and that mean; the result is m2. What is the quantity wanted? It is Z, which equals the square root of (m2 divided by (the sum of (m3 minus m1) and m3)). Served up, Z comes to 0.293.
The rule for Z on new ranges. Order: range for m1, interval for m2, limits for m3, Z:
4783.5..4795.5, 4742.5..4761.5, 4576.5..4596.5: 0.202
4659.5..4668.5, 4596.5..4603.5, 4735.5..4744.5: 0.141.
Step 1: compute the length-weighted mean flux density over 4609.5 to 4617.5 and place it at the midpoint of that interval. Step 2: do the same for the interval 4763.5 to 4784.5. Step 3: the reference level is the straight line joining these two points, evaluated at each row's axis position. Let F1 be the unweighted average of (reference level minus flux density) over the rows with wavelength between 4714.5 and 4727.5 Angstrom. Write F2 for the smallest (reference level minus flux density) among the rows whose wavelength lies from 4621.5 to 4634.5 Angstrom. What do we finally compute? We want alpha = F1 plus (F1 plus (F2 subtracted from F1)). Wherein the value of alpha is 3.4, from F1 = 0.68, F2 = -1.4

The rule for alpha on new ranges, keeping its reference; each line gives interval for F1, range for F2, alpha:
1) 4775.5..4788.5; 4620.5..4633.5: 1.3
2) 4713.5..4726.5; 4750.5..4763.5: 1.5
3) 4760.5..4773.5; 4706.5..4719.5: 2.0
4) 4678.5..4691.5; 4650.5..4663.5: 4.2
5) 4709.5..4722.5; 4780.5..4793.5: 2.9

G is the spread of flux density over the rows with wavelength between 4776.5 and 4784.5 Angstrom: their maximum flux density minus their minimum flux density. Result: 1.0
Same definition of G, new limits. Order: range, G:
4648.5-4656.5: 2.7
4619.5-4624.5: 1.4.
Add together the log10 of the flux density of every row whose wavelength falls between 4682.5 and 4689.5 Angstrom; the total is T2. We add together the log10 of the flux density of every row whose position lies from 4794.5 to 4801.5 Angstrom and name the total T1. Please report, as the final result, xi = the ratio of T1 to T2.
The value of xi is 1.03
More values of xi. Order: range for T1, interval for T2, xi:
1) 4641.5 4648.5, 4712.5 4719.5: 0.98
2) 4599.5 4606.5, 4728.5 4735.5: 0.98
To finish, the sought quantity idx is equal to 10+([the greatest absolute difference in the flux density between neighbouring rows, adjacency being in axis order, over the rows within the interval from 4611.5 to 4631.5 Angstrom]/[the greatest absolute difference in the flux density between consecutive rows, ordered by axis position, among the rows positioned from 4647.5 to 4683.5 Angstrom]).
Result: 11.5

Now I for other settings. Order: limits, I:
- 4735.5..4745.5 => 4736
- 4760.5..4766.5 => 4761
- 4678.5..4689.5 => 4683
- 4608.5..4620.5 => 4610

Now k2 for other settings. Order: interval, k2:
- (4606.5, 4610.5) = 31.4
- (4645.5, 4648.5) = 27.8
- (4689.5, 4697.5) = 31.4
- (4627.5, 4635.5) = 31.8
